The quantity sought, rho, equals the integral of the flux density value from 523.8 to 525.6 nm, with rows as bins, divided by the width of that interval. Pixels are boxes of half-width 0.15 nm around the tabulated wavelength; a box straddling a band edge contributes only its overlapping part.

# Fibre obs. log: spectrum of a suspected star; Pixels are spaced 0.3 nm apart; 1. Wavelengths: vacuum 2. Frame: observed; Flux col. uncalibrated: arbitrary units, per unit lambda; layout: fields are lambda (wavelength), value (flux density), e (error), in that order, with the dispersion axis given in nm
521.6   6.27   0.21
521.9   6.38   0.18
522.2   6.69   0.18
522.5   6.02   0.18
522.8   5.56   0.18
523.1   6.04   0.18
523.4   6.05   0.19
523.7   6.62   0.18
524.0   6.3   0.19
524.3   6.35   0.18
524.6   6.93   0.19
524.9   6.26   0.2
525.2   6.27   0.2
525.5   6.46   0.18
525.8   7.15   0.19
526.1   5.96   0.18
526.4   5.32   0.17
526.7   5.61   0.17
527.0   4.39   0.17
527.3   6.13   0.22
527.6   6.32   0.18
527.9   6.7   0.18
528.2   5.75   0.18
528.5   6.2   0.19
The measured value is 6.4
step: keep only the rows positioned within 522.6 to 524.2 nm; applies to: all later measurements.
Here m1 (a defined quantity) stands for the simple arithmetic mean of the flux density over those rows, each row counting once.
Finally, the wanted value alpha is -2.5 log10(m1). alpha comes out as -1.97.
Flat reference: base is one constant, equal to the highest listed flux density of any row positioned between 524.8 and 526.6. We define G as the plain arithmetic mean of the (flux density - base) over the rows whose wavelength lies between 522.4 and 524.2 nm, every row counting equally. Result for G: -1.05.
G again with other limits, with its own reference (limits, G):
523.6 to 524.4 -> -0.73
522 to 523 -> -1.06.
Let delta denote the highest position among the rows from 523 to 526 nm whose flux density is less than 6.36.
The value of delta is 525.2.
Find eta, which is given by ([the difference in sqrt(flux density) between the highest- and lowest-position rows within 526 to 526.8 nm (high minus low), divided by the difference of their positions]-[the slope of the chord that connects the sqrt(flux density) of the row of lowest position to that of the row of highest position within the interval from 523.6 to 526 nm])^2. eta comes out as 0.029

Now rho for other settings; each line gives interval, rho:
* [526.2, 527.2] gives 5.2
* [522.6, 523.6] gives 5.9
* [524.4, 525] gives 6.6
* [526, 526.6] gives 5.6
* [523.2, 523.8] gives 6.3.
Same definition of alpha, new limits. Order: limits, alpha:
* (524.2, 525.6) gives -2.02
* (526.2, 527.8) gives -1.86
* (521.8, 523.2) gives -1.97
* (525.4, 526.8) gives -1.96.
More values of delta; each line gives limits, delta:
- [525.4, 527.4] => 527.3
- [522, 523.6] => 523.4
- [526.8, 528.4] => 528.2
